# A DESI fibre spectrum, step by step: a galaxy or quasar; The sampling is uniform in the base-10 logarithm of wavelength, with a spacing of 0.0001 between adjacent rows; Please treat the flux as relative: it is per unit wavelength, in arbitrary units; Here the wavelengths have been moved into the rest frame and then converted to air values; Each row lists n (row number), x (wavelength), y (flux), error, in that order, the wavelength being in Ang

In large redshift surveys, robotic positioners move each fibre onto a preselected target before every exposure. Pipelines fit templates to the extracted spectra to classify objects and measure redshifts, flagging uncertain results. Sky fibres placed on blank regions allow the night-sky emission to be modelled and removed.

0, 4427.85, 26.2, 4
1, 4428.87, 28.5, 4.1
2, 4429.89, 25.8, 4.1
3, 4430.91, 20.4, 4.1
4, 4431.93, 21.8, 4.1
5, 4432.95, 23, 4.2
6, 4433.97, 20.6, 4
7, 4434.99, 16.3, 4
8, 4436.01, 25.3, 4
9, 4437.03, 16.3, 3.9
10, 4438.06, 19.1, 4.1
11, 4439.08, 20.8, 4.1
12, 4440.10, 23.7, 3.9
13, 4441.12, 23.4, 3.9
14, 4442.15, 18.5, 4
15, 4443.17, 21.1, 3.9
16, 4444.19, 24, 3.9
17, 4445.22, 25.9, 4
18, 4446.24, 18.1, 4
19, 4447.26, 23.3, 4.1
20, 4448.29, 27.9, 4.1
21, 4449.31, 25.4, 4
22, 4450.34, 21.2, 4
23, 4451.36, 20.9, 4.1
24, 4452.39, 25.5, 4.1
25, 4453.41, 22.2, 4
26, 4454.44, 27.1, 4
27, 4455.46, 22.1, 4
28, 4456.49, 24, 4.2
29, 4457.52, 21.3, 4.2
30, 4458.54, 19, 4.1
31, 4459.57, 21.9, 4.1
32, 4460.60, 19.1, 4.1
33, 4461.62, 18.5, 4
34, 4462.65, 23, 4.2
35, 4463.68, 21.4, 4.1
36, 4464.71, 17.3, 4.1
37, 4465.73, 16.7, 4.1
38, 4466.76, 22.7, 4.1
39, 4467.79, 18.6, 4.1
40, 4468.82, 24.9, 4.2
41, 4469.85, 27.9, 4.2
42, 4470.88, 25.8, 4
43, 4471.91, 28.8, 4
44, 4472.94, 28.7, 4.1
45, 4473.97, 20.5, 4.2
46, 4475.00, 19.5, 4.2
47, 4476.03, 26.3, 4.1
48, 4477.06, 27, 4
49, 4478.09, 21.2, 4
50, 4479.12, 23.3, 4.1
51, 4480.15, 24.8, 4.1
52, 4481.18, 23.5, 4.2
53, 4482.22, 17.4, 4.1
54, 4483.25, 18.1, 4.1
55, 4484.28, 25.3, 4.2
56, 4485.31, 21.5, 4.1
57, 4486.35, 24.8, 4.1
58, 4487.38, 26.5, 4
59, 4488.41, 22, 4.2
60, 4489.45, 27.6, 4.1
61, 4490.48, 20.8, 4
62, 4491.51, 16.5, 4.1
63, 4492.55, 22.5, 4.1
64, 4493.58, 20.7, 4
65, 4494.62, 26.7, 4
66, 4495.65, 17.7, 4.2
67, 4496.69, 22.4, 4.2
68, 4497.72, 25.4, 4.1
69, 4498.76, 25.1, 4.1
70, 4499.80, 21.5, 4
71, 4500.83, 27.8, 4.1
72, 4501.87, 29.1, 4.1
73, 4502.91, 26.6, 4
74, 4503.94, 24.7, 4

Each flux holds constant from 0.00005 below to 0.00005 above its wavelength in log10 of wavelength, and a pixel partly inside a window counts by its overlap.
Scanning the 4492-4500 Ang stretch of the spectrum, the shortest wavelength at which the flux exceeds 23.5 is 4494.62 Ang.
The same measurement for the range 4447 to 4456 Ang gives 4448.29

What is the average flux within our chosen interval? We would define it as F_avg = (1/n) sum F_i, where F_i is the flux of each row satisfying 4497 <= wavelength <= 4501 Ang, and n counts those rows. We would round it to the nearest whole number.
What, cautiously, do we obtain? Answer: 25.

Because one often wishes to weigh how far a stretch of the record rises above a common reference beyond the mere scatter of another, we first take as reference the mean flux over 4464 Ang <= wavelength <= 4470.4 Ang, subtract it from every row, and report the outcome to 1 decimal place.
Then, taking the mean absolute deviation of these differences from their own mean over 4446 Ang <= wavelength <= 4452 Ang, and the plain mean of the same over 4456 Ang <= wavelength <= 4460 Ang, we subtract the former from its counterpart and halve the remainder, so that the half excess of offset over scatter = -1.3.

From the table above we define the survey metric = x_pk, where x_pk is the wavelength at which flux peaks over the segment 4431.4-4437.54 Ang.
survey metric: 4436.01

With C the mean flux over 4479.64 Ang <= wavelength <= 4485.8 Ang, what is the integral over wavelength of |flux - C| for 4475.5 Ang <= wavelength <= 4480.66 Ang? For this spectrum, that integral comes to 15.4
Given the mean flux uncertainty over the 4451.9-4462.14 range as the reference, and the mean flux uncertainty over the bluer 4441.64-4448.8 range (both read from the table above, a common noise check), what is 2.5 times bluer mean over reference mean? 2.45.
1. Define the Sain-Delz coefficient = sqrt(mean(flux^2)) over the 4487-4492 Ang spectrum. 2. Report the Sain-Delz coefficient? 23.0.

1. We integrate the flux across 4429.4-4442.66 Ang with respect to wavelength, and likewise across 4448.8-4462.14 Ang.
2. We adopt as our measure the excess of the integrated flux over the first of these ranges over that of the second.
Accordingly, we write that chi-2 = -15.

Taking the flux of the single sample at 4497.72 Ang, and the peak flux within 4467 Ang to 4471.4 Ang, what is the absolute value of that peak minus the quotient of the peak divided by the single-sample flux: 26.8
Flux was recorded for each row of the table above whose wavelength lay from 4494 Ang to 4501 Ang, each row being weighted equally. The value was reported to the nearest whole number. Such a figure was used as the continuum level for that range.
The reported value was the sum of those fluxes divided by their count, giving 24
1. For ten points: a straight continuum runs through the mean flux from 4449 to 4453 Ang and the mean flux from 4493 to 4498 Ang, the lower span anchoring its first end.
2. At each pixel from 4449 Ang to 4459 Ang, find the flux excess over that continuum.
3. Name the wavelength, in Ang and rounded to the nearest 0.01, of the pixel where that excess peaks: 4454.44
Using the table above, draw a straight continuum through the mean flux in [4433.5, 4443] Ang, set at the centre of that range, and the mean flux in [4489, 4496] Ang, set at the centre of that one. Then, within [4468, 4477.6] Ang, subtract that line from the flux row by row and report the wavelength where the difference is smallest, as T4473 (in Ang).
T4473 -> 4475.00 Ang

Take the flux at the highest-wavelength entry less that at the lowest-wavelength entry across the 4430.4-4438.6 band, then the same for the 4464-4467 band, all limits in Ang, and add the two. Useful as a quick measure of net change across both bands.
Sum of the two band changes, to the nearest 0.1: 4.1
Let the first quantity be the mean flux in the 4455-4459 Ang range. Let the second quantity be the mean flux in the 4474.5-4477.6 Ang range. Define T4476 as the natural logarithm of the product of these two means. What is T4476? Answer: 6.26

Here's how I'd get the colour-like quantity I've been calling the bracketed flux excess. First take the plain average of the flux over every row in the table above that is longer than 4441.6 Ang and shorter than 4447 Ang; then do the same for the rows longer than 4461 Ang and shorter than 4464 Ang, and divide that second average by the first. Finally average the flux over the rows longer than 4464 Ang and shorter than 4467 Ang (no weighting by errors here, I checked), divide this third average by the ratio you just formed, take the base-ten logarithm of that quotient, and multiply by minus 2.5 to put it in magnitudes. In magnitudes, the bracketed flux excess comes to -3.22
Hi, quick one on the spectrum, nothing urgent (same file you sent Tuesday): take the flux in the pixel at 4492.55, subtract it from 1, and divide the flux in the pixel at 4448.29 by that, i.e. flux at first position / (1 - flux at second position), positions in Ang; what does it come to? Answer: -1.30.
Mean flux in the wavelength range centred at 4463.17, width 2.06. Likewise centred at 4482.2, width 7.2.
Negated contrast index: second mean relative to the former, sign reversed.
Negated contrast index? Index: -0.99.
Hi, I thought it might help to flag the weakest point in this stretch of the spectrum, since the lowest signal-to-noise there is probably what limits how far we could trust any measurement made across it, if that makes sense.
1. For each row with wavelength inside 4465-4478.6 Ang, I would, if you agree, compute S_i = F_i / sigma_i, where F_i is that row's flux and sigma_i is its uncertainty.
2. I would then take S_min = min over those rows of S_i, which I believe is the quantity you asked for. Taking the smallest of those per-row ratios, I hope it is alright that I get 4.07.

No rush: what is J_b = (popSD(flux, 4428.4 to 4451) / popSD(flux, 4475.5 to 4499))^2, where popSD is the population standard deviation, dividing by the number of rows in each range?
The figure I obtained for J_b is 1.1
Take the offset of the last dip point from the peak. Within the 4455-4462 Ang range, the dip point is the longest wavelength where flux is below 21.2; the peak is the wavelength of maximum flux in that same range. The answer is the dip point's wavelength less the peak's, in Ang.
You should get 5.1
